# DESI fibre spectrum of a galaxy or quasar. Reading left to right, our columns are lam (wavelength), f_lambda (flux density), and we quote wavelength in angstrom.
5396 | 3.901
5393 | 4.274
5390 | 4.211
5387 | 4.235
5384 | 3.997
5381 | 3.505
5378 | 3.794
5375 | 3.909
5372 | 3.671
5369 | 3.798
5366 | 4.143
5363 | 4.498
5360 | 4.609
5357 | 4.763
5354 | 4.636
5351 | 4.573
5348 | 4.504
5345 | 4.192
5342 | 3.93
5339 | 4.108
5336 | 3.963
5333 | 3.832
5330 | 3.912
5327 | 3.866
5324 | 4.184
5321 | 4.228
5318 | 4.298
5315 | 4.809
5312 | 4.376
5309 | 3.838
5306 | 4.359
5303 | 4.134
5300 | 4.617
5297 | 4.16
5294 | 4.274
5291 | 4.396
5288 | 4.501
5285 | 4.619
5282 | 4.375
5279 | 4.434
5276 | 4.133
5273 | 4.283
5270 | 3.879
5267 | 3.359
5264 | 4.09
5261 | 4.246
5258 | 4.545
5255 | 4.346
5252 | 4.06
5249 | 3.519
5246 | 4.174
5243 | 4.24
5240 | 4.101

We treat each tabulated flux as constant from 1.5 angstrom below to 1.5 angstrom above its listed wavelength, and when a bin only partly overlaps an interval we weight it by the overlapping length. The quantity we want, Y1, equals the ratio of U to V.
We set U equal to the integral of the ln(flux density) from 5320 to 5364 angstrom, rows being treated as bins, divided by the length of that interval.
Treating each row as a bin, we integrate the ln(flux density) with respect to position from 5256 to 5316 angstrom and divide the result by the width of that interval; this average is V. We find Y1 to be 1.00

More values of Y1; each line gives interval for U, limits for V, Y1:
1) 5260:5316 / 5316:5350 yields 1.02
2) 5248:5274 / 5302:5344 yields 0.98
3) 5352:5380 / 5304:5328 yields 0.99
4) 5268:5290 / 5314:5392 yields 1.02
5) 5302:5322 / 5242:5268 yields 1.04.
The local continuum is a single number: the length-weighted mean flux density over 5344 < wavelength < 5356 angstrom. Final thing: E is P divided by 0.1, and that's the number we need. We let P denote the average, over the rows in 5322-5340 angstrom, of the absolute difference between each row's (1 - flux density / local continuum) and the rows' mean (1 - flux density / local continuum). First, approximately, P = 0.025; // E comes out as 0.25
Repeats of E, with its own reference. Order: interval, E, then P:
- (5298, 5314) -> 0.50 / 0.050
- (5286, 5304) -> 0.35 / 0.035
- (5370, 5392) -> 0.47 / 0.047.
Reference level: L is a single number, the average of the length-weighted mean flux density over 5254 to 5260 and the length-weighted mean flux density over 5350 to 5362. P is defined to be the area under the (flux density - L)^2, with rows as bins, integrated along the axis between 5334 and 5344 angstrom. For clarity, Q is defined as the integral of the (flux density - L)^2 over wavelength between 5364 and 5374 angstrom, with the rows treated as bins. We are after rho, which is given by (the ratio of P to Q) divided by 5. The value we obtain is 0.13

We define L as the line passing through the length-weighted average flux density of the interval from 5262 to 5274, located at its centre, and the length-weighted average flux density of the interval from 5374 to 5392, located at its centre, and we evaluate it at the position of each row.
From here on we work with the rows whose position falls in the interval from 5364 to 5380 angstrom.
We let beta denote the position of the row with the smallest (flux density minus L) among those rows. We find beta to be 5372 angstrom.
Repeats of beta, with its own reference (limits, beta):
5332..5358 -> 5333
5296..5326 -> 5309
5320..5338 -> 5333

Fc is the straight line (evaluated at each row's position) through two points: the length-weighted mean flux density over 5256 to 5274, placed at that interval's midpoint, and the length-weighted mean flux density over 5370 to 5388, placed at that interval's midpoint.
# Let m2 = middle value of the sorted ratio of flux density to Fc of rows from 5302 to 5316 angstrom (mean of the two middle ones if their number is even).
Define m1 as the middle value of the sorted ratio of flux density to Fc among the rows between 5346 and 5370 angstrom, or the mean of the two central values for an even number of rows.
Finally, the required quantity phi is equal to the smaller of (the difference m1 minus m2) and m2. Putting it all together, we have 0.07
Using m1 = 1.17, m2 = 1.09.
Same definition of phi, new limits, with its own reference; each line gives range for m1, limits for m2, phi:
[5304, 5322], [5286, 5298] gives 0.01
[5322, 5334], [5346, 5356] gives -0.19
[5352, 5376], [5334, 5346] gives 0.09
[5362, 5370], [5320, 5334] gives 0.08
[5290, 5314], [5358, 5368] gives -0.08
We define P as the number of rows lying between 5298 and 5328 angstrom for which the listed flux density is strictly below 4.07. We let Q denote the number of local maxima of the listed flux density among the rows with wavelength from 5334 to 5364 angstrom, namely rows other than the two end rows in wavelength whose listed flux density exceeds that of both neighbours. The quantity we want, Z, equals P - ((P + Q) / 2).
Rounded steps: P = 2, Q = 2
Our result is 0.00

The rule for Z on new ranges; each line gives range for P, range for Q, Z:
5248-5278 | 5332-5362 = 1.00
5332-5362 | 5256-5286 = 0.50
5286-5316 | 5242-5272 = 0.00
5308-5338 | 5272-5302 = 1.50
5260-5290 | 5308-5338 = 0.00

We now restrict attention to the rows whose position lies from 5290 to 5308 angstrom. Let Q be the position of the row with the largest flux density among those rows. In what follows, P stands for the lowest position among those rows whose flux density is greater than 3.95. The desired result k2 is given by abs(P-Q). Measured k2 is 9 angstrom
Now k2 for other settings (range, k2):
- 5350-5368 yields 6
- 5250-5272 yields 6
